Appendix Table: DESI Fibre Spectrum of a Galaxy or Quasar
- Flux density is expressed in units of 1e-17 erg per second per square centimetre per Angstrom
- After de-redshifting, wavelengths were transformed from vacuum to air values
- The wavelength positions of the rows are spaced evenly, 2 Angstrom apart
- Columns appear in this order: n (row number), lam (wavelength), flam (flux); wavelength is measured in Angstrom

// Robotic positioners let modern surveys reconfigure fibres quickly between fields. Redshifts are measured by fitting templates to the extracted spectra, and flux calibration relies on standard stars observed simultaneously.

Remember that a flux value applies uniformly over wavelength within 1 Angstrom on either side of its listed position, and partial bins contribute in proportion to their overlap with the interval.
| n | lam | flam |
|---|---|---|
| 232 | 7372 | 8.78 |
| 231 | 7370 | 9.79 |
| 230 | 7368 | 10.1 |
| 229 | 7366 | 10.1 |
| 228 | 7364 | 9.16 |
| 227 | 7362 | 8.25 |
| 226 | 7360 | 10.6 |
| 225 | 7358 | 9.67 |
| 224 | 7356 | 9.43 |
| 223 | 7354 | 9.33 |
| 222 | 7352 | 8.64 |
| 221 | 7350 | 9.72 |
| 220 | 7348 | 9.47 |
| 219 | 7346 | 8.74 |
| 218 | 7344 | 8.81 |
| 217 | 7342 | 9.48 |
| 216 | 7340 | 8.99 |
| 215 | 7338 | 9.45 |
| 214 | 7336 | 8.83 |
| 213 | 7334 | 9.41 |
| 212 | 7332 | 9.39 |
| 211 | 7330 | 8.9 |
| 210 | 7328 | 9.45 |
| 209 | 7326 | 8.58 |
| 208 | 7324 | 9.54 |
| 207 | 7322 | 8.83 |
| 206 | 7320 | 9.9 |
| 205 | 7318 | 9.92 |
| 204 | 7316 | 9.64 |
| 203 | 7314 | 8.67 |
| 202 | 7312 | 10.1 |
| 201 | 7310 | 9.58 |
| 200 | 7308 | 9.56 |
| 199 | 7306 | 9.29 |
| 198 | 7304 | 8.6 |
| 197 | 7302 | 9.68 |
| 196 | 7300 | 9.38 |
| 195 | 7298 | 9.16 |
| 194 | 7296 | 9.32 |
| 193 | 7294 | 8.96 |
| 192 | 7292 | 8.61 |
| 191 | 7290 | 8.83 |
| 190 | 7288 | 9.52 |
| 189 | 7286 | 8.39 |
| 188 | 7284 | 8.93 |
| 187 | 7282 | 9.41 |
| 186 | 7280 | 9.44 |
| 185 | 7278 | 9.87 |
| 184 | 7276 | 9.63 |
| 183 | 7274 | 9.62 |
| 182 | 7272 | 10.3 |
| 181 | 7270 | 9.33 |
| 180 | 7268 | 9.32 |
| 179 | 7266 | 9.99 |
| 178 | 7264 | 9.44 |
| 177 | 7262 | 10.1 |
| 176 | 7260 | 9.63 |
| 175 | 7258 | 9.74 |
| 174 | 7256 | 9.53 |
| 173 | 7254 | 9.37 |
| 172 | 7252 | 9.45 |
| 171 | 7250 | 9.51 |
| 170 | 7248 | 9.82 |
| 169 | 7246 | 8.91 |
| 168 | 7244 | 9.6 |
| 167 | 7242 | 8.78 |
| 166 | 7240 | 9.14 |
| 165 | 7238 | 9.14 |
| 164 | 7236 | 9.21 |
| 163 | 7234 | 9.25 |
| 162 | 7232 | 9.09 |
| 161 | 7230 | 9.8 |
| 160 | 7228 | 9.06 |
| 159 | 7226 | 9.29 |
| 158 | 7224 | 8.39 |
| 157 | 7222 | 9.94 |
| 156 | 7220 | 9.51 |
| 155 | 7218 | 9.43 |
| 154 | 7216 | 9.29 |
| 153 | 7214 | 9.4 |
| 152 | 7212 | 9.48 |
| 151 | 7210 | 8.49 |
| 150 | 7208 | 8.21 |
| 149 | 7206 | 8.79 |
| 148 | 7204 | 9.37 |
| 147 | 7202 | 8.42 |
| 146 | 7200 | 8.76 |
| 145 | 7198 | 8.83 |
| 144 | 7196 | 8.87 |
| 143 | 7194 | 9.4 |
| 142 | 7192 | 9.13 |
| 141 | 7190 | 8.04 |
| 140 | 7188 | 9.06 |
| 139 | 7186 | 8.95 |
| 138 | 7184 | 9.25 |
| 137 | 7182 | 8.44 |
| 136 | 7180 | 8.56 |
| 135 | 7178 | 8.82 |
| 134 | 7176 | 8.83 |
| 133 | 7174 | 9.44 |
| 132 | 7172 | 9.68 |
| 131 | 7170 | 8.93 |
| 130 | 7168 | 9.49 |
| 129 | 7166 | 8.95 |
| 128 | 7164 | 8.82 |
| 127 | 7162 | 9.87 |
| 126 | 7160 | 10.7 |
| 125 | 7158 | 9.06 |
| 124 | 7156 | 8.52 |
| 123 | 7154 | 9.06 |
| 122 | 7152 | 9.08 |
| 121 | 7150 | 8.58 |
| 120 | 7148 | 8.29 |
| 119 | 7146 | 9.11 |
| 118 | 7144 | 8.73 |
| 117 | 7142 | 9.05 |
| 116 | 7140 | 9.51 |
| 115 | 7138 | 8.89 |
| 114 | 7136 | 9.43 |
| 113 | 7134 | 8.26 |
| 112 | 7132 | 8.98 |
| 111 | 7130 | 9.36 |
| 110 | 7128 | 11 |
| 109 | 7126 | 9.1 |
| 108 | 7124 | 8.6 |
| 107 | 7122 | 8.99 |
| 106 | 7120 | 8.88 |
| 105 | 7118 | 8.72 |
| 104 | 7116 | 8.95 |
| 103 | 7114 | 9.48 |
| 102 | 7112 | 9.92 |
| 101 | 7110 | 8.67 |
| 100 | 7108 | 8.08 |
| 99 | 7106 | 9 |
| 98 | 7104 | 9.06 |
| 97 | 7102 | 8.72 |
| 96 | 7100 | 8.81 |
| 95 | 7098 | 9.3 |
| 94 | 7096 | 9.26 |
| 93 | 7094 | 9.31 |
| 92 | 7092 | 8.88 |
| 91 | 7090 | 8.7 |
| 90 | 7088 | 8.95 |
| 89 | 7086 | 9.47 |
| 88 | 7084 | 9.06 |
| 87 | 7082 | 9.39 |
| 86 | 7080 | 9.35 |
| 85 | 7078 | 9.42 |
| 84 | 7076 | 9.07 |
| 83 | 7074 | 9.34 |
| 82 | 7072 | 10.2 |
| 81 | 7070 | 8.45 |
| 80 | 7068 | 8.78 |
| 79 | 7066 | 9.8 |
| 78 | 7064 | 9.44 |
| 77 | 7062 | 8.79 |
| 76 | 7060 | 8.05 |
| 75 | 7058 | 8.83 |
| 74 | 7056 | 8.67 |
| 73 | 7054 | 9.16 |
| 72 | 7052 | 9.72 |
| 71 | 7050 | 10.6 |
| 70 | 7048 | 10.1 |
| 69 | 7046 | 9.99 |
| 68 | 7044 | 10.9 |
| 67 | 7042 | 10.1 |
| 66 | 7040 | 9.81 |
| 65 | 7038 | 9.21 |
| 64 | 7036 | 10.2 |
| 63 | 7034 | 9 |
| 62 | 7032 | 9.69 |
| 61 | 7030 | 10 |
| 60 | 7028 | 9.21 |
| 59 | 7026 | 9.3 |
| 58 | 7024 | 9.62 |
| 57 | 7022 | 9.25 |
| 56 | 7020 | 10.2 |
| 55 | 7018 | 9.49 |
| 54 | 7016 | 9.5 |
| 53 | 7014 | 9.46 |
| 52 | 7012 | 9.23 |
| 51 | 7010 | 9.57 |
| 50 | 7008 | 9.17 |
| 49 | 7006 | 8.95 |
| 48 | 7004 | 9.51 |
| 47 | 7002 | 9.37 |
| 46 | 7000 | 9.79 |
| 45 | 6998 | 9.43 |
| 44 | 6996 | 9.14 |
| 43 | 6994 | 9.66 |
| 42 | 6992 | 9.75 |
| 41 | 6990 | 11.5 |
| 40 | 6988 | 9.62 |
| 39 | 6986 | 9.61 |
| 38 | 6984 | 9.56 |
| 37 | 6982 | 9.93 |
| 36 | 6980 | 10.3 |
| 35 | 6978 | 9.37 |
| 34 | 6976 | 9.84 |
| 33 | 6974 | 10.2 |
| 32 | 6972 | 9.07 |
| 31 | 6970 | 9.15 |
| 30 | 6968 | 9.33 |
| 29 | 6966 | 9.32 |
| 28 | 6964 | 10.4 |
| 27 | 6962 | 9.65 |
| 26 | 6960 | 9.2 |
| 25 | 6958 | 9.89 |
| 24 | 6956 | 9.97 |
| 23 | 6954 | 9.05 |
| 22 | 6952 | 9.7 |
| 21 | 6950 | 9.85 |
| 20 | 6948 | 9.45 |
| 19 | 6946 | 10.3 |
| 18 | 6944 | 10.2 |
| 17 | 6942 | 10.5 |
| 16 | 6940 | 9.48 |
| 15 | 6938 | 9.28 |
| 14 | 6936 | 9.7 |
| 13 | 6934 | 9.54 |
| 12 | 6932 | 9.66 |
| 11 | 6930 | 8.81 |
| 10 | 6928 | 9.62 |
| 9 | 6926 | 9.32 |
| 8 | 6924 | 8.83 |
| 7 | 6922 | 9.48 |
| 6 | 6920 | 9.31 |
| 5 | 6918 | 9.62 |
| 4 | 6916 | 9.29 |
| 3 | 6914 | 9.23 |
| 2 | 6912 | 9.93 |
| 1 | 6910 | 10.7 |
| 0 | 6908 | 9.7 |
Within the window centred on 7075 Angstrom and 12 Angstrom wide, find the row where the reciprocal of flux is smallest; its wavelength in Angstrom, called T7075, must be 7072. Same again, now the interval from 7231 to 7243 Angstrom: 7234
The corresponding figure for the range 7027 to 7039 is 7036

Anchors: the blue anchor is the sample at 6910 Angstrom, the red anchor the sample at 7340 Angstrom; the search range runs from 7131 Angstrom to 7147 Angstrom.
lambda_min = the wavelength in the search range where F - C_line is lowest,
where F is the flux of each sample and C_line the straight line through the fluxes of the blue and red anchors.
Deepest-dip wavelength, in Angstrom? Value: 7134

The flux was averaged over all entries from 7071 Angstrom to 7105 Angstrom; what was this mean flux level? 9.19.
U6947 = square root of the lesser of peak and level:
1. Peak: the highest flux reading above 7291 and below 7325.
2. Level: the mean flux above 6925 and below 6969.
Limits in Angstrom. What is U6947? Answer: 3.11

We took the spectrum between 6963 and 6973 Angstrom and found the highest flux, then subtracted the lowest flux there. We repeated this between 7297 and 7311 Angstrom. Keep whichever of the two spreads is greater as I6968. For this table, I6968 1.3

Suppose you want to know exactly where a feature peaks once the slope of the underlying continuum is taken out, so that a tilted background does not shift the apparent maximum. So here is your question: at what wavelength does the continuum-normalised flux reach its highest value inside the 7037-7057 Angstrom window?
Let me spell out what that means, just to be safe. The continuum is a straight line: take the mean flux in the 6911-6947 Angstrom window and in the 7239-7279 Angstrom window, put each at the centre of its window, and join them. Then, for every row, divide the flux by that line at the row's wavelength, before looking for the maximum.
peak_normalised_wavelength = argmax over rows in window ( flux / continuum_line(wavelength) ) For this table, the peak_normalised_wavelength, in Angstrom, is 7044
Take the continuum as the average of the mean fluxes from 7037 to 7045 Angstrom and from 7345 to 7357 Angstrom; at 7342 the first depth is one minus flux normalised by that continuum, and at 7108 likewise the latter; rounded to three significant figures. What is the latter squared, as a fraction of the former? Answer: 1.83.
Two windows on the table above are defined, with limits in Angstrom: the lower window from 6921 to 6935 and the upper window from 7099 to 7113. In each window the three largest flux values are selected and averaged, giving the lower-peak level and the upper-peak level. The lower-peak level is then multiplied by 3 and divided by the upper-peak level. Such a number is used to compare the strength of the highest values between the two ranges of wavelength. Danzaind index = 3.09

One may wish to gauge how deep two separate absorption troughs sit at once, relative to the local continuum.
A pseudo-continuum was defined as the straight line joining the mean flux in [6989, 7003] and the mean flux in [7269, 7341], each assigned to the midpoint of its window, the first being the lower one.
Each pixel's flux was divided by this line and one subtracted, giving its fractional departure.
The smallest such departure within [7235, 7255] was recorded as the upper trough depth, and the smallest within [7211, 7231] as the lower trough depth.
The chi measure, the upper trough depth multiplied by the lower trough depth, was 0.007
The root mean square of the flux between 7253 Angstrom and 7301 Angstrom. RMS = 9.4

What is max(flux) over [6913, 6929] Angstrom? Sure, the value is 9.62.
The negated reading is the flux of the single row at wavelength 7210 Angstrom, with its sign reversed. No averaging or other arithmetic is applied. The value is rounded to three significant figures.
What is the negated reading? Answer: -8.49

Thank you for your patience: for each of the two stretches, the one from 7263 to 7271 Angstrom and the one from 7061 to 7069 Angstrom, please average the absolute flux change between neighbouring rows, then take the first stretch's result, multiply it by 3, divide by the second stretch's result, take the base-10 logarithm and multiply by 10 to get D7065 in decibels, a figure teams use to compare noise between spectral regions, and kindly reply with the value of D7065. 3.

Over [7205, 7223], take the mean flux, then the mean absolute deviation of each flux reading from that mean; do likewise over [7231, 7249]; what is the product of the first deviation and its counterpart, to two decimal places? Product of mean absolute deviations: 0.10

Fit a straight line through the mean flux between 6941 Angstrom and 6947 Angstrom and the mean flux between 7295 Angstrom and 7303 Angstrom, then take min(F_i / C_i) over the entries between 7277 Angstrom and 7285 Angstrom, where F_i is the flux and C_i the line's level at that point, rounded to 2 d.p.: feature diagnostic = 0.95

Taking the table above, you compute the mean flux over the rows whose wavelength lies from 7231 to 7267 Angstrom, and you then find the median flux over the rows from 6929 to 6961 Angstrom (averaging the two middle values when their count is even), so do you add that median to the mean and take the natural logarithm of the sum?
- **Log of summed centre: 2.95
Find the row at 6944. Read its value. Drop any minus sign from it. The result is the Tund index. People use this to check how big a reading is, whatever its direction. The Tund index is 10.2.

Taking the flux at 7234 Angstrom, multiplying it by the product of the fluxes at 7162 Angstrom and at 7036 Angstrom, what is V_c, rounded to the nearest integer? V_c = 931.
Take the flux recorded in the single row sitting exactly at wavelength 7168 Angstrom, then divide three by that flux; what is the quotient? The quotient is 0.316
